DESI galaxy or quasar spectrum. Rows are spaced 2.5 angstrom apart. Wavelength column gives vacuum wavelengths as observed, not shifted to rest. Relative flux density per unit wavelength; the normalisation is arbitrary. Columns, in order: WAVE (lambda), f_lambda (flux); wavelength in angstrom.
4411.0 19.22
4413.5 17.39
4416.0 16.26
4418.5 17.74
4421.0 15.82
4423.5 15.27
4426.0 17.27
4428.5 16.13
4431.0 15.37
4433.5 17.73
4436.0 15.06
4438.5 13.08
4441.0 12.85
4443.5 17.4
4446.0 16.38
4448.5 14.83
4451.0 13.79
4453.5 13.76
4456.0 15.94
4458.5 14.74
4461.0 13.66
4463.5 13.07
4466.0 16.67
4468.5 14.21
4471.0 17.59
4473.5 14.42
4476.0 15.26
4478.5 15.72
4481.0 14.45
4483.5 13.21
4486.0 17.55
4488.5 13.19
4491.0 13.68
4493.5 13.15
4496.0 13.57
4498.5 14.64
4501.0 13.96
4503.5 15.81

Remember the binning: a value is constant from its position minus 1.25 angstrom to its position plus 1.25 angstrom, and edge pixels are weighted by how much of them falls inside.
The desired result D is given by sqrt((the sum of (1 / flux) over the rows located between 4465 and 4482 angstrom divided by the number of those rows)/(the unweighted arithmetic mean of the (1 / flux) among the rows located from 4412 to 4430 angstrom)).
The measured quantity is 1.04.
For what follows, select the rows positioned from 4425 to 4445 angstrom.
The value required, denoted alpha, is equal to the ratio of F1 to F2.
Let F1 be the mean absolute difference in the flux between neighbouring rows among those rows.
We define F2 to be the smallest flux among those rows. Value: 0.15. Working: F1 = 1.96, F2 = 12.85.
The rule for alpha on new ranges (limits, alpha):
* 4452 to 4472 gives 0.16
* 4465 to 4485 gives 0.14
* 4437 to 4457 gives 0.12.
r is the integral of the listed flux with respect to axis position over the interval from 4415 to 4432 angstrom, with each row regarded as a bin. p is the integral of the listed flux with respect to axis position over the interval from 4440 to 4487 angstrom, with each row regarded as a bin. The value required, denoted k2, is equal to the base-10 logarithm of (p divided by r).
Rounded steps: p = 706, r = 277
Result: 0.4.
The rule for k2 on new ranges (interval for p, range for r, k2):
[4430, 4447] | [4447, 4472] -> -0.2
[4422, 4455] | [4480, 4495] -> 0.4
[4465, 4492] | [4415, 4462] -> -0.3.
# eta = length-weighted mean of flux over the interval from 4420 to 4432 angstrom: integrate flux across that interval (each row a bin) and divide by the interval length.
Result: 16.0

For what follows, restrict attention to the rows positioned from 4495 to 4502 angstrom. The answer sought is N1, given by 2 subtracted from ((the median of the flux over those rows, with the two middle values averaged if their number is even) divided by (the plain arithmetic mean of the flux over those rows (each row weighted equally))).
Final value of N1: -1.01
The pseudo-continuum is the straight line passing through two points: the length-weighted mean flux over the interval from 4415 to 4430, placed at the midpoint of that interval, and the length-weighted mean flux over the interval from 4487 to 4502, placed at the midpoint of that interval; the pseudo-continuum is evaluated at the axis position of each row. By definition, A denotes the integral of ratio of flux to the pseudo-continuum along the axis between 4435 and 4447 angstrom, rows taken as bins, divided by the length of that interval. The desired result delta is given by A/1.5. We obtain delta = 0.63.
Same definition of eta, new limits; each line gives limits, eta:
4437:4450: 14.9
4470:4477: 15.7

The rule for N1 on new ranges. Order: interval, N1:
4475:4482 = -0.99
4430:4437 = -1.04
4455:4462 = -1.00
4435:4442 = -1.04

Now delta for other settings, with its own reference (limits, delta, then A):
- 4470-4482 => 0.71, 1.07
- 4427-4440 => 0.64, 0.97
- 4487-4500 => 0.66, 1.00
